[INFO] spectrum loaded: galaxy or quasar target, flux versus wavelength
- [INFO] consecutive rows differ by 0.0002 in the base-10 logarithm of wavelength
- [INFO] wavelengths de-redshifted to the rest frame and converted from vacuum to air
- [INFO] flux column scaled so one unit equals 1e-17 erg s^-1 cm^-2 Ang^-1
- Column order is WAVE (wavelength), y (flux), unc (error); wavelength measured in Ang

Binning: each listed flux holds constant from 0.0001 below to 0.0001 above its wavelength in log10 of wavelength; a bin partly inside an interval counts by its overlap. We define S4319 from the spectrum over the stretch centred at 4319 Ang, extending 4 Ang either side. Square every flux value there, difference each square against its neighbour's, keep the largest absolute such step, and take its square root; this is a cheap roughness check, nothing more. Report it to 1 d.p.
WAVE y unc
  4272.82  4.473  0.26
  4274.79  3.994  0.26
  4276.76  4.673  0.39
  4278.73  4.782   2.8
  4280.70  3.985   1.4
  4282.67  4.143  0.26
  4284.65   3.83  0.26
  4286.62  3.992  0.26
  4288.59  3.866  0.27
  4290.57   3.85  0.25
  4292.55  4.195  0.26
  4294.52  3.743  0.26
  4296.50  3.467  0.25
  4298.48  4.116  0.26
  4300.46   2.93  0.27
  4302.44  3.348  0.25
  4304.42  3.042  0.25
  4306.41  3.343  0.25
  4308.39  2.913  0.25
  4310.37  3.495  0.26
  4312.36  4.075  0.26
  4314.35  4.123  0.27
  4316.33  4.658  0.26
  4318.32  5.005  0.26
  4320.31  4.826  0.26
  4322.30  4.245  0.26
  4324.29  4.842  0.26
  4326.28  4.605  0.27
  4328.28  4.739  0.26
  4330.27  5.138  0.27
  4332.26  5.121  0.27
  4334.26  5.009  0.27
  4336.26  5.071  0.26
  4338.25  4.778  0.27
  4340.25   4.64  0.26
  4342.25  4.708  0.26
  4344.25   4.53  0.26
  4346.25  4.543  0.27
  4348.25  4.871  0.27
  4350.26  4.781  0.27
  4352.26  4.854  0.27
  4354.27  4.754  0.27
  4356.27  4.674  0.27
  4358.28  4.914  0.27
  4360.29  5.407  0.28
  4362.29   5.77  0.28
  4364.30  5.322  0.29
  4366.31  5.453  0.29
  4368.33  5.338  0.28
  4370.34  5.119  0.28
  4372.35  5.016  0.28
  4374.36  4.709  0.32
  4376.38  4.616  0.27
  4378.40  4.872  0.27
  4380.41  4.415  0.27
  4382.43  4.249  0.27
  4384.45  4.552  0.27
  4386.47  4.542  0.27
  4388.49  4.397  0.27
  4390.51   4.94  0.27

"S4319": 2.3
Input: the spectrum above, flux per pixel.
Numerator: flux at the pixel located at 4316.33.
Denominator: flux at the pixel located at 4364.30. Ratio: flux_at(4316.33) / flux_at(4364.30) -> 0.88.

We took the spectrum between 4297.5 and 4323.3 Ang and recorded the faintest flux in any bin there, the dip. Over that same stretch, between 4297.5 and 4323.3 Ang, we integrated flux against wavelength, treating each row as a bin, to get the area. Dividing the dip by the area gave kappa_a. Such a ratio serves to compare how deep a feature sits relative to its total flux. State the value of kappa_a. 0.029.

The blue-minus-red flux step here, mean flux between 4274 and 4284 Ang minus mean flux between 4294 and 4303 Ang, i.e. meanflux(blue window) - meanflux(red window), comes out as 0.79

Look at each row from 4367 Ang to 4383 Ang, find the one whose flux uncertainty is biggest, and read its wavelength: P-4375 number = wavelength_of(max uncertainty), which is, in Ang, 4374.36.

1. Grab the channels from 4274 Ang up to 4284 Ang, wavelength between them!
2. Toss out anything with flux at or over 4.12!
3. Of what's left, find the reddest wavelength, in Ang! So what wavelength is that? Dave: 4280.70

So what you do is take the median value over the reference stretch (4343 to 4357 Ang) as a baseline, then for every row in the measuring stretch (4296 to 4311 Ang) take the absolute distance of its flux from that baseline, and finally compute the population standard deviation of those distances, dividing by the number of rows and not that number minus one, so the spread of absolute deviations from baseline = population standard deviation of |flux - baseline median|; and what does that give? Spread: 0.37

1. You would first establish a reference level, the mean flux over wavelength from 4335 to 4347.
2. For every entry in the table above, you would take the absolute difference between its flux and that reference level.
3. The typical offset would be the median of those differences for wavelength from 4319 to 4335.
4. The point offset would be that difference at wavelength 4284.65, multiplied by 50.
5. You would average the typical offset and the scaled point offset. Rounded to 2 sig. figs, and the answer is 22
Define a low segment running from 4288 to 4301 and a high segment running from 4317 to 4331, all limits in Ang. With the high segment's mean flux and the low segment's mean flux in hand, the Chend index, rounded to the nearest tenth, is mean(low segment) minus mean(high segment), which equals -1.0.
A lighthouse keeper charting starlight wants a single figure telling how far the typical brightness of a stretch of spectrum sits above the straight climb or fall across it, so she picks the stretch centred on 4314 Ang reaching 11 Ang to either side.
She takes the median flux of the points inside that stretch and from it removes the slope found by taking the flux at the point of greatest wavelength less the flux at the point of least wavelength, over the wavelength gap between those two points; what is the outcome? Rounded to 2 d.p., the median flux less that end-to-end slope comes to 4.03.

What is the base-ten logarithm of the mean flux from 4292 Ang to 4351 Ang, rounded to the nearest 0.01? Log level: 0.63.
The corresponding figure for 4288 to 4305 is 0.56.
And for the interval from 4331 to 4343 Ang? 0.69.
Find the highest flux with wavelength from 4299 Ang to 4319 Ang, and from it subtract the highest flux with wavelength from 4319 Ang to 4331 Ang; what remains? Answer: -0.1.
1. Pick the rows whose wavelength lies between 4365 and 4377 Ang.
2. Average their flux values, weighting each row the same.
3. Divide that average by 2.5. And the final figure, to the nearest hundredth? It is 2.02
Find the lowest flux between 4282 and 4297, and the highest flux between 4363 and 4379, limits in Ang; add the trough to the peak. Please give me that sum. 8.9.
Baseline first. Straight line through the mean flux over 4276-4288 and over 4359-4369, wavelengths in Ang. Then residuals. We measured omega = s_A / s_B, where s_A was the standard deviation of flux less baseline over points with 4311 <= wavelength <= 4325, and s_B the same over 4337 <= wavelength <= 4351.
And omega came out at 2.7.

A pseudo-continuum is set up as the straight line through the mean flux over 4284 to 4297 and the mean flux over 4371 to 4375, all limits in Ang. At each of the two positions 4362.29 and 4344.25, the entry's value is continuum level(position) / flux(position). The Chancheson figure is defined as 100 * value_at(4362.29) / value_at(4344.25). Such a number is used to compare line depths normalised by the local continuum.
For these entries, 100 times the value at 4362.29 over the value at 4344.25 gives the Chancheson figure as 82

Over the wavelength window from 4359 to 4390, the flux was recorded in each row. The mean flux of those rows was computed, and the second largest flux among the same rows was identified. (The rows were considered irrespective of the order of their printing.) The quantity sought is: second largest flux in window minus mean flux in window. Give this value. 0.535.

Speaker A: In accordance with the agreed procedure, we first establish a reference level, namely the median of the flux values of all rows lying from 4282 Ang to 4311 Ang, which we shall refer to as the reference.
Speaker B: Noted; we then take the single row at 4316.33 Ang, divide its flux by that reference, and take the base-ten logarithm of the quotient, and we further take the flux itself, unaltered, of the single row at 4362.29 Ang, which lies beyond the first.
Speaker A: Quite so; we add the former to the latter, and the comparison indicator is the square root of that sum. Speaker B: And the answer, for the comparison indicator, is 2.42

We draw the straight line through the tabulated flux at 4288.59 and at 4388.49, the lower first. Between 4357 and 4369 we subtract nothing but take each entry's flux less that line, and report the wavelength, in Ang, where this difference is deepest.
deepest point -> 4358.28 Ang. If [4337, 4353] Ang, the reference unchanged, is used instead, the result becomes 4344.25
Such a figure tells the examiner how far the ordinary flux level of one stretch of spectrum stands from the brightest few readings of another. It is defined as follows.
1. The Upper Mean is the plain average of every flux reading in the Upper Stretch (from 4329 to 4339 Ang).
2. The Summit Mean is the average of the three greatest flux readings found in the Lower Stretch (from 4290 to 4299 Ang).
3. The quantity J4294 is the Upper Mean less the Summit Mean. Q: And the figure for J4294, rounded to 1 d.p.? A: 1.0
